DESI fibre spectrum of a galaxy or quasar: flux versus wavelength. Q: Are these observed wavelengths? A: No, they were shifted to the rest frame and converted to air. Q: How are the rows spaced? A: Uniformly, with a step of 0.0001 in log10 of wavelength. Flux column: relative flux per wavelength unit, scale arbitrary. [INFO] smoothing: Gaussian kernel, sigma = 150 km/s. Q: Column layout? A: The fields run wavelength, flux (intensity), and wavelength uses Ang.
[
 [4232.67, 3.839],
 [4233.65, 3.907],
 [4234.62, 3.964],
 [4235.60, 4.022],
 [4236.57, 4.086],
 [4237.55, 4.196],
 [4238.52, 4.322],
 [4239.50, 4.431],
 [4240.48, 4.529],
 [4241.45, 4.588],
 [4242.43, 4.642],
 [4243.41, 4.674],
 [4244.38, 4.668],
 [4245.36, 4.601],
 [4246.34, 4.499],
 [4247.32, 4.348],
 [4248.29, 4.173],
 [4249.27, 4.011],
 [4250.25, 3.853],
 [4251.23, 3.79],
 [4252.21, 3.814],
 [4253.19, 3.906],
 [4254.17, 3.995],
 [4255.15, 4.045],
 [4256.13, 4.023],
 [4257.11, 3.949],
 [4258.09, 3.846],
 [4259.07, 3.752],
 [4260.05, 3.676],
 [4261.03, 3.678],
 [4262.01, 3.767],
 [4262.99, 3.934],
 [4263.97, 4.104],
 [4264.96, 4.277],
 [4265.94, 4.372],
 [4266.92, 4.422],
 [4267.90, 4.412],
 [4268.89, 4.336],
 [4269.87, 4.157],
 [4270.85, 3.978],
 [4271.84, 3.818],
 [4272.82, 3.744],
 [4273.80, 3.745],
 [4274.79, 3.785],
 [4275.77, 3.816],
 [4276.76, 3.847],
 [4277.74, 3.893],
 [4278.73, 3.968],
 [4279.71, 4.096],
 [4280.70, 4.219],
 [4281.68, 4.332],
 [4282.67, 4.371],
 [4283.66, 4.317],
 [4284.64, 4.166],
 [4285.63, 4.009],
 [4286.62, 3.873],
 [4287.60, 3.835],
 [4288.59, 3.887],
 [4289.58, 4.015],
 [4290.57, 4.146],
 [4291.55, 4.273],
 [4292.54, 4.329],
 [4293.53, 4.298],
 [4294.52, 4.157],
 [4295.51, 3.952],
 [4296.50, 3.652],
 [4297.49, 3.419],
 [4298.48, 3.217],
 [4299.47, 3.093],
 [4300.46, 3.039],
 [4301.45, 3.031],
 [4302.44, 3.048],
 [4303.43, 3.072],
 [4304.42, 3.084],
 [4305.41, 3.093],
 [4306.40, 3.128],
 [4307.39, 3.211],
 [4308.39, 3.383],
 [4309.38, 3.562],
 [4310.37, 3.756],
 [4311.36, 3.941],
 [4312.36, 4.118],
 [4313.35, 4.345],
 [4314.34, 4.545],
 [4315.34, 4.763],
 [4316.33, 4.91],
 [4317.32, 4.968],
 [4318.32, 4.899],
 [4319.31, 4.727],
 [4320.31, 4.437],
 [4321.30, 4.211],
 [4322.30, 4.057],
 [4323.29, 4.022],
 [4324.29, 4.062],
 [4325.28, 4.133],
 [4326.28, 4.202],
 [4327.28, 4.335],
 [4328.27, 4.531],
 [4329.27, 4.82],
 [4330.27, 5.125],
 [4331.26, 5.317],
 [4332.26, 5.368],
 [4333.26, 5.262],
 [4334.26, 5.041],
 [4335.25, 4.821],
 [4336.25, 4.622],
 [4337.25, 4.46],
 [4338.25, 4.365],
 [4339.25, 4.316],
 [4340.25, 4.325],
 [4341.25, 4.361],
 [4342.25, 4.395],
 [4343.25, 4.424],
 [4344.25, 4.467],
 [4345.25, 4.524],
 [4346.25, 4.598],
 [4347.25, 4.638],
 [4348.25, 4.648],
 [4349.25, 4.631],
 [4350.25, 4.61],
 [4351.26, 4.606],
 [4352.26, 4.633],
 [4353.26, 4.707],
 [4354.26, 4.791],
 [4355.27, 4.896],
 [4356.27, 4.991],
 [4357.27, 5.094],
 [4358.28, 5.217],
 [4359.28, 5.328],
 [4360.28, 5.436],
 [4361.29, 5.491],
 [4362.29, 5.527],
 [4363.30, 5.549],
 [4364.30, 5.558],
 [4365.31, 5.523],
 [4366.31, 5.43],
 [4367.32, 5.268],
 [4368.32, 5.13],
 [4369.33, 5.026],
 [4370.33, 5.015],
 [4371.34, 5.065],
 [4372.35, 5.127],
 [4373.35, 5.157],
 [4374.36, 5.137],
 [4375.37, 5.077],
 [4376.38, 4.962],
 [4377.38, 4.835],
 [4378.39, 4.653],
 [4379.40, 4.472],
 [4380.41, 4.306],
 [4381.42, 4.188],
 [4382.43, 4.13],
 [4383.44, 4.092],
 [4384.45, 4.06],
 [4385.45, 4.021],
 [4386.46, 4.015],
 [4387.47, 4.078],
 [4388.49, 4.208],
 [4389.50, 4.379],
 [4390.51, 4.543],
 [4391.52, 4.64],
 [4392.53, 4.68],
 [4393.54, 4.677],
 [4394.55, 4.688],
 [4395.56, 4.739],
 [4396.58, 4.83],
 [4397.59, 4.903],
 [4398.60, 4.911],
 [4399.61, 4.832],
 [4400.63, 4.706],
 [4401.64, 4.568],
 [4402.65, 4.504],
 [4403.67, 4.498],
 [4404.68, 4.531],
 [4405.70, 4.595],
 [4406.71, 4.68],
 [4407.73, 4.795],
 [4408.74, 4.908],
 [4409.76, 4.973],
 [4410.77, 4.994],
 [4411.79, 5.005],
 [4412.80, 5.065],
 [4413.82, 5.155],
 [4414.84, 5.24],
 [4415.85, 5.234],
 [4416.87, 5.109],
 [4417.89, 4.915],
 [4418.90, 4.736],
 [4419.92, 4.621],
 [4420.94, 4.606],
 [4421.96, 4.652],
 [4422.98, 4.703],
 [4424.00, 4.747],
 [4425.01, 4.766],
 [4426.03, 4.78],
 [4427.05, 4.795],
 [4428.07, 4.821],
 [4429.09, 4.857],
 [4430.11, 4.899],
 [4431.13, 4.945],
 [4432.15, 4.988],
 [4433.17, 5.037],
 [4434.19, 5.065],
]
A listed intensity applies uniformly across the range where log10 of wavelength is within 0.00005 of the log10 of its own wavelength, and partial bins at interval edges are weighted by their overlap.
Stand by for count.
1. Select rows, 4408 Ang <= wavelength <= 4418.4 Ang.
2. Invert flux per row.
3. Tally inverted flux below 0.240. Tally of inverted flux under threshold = 10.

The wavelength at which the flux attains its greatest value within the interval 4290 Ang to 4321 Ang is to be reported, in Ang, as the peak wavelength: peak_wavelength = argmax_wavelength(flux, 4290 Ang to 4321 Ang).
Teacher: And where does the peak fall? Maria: 4317.32 Ang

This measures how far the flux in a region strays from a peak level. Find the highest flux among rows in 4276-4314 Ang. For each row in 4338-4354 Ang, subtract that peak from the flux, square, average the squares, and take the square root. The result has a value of 0.19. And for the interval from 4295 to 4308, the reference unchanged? 1.17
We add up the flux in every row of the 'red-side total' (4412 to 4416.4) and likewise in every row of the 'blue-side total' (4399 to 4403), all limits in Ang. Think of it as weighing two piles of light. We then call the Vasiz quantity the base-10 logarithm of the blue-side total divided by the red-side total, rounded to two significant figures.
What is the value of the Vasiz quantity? -0.046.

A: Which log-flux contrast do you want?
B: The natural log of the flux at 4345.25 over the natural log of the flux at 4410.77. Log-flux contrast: 0.94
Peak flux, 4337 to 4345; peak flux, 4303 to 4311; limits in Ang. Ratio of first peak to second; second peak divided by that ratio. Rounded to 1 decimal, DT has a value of 3.2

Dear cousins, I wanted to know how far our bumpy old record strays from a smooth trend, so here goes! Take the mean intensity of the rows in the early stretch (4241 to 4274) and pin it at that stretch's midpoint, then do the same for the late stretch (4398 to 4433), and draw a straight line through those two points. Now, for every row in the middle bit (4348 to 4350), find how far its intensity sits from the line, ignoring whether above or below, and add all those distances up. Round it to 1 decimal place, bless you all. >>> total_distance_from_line 0.2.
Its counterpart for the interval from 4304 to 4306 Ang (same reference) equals 2.5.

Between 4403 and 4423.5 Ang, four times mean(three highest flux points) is 20.8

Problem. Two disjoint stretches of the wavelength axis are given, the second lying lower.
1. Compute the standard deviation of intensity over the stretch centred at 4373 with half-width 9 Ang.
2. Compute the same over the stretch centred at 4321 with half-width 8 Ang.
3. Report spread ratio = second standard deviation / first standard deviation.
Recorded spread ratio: 0.85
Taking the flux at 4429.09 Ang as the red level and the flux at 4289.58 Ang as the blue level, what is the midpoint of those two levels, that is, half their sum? 4.4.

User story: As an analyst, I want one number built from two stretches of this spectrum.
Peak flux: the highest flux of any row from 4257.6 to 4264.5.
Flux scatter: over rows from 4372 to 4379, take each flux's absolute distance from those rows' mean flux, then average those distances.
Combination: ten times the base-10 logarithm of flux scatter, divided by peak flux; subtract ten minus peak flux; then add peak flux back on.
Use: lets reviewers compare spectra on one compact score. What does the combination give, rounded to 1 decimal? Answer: -3.8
